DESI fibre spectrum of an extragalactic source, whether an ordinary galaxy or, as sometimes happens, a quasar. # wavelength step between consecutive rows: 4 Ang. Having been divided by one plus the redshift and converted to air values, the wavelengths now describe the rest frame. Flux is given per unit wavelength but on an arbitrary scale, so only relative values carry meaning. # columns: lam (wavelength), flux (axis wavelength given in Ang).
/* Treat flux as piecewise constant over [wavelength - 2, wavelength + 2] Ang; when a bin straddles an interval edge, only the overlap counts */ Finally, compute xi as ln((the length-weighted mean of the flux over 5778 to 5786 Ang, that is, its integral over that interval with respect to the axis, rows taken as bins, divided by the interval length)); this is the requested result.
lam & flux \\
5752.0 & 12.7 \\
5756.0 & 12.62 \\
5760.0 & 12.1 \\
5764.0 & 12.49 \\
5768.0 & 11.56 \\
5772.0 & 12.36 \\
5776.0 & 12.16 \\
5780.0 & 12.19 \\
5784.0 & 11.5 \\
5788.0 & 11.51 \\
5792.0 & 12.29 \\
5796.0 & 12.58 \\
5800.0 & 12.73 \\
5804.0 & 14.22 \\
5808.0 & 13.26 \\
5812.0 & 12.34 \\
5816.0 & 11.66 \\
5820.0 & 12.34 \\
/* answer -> 2.47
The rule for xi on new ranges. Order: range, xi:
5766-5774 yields 2.48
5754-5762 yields 2.51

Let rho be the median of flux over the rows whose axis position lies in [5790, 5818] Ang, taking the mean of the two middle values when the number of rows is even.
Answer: 12.6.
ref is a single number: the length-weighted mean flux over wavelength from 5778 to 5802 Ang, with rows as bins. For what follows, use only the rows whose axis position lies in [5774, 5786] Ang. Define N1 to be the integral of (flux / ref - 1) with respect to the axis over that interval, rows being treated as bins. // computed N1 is -0.2 Ang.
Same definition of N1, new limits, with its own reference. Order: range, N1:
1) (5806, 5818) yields 0.3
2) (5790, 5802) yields 0.4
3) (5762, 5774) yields 0.0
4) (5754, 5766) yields 0.3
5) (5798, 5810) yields 1.3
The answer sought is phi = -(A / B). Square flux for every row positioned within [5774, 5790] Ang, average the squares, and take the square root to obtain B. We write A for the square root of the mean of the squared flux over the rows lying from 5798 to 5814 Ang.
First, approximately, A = 13.2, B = 11.8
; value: -1.11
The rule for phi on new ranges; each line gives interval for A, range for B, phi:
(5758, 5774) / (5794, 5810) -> -0.92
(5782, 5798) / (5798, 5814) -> -0.91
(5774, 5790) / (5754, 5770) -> -0.97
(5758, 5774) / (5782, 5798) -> -1.01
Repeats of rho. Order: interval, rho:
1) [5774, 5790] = 11.8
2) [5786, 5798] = 12.3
